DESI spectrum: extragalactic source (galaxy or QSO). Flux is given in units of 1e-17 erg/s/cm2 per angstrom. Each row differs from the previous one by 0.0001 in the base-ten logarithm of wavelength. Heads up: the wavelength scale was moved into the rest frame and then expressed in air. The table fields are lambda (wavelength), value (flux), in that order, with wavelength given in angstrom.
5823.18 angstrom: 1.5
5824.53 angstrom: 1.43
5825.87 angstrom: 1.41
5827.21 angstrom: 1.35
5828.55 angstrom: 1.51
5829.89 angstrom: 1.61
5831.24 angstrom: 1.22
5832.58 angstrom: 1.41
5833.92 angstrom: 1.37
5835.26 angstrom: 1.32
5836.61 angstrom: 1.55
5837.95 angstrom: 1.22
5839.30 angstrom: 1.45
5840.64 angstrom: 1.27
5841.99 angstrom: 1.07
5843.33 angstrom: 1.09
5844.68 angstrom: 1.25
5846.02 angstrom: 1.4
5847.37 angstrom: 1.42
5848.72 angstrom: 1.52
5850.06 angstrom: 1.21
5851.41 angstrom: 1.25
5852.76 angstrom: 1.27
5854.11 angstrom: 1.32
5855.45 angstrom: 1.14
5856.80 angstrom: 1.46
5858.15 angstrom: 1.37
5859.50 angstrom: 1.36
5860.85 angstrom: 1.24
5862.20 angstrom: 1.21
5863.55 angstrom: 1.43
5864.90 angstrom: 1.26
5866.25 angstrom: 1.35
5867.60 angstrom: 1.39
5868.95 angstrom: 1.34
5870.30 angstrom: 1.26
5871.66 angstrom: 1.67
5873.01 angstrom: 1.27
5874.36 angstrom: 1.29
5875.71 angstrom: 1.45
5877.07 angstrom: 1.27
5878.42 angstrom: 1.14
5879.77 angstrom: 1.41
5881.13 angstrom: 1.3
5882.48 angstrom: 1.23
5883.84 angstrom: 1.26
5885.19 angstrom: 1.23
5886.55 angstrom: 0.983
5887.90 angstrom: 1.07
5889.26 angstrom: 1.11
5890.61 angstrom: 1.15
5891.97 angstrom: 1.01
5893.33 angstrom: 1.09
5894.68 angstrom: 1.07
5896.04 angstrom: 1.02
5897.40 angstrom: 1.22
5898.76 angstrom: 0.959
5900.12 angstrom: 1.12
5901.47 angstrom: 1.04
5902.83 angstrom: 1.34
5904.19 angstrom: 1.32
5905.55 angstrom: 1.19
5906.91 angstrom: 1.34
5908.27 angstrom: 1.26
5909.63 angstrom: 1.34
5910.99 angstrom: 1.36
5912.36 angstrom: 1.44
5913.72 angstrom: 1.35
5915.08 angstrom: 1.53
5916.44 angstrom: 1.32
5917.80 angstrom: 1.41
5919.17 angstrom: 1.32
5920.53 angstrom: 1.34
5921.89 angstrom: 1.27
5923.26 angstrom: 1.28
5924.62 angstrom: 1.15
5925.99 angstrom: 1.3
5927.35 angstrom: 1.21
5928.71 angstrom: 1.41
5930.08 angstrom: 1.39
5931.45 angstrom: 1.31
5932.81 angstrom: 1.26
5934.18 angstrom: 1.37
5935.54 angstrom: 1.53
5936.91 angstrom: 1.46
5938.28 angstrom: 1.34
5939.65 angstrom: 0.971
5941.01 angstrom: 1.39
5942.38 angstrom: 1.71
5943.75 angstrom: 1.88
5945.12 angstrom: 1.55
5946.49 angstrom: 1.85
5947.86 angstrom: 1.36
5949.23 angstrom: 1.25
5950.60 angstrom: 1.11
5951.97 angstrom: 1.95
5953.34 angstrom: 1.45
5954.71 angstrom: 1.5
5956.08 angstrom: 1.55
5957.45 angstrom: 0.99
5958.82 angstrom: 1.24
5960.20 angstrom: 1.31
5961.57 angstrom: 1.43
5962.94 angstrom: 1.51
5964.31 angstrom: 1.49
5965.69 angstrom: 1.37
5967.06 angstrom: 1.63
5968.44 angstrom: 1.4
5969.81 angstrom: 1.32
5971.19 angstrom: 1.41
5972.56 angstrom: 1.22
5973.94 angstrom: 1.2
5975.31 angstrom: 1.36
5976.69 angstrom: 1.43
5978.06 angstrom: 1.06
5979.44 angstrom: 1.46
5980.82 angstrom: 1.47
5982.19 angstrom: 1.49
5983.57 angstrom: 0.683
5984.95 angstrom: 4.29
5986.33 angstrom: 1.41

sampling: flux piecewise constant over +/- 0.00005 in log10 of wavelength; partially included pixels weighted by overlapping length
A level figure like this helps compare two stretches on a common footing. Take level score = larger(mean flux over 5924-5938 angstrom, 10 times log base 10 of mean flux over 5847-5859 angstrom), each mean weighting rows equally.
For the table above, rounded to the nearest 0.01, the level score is 1.34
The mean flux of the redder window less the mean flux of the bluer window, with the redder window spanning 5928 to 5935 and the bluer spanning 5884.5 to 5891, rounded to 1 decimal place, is 0.2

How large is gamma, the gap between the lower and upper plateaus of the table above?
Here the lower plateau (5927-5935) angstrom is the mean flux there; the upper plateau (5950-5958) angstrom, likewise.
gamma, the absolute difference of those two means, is 0.10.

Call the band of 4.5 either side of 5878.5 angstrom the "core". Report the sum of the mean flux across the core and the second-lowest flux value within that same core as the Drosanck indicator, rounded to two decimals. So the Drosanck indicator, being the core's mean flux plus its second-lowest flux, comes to 2.53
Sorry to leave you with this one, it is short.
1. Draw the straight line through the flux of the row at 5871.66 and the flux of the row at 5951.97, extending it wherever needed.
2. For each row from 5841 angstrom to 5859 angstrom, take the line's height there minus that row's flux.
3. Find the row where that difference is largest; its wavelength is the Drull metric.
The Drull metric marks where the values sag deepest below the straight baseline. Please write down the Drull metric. 5841.99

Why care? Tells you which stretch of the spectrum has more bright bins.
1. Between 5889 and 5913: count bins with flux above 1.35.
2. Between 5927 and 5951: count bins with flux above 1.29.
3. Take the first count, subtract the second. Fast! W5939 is -11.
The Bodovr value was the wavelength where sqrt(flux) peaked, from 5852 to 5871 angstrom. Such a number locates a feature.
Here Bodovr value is 5856.80 angstrom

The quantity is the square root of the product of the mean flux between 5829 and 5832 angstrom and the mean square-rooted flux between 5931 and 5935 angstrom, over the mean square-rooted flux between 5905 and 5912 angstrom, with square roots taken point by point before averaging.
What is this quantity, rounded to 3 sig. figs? 1.12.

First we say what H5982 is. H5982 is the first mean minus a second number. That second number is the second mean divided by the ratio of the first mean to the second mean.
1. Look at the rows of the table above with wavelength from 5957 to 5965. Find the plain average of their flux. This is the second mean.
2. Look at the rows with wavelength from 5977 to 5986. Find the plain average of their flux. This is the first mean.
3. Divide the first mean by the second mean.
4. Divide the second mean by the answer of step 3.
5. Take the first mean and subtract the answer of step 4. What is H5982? 0.7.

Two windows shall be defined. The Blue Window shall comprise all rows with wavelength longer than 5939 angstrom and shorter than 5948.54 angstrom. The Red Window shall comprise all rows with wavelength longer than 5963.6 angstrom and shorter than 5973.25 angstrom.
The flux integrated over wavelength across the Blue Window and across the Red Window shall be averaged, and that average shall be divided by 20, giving 0.705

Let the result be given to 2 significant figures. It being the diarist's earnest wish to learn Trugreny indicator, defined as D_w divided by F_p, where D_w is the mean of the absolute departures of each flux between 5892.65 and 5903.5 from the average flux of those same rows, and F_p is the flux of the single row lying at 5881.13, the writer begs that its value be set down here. 0.069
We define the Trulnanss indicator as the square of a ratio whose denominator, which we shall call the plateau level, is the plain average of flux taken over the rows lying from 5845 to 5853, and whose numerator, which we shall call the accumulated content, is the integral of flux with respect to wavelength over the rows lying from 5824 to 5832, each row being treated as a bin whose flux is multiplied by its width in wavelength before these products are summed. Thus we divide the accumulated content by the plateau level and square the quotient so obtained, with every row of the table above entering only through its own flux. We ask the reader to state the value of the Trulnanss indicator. 72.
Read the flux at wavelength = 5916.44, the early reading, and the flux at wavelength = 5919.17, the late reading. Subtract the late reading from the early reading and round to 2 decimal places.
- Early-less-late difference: 0.00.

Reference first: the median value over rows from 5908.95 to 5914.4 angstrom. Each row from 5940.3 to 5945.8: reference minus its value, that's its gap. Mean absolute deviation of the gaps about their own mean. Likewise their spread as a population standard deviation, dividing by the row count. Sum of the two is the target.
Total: 0.34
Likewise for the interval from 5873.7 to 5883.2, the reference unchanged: 0.17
